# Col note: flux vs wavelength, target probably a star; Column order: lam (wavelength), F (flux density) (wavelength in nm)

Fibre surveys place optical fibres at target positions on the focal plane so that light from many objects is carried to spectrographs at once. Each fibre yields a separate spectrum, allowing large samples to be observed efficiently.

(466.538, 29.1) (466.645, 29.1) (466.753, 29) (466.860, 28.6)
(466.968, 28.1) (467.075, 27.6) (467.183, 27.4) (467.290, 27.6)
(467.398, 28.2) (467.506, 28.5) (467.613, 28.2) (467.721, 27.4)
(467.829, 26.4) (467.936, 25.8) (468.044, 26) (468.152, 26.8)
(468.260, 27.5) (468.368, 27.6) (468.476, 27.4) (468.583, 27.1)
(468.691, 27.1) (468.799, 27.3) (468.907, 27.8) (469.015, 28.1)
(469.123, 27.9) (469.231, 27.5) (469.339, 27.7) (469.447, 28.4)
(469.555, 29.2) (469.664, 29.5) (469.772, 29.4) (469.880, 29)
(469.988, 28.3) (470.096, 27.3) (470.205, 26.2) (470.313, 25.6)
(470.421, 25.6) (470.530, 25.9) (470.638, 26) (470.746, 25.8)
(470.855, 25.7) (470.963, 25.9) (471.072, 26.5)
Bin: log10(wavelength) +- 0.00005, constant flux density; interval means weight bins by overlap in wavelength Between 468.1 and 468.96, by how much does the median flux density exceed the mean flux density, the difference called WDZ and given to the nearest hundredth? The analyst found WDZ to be 0.02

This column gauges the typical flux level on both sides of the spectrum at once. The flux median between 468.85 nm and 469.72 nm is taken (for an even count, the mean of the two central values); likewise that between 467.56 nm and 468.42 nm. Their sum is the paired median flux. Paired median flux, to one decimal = 55.1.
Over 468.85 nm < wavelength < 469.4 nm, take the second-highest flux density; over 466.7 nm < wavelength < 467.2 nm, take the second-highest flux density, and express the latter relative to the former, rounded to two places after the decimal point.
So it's 1.03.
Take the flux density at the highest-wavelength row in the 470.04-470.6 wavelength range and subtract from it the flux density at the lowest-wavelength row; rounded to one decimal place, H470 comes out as -1.4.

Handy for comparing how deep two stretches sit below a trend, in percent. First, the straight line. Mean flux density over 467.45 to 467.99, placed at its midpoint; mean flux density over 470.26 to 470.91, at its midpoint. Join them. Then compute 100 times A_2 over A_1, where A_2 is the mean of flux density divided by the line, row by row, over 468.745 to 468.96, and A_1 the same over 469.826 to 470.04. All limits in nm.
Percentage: 94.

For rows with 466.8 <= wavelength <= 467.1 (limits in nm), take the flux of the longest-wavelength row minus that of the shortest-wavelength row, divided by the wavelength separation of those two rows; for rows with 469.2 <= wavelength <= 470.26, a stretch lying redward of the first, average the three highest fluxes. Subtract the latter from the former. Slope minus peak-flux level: -34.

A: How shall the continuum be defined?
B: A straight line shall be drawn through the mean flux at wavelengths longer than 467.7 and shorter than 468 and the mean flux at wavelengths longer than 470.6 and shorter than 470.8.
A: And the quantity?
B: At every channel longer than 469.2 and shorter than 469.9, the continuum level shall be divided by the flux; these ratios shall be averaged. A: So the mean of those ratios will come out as 0.91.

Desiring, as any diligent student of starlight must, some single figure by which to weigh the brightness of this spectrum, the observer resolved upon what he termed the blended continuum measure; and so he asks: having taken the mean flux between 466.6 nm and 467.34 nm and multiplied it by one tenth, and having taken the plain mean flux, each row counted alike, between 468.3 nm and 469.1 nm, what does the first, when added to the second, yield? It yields 30.3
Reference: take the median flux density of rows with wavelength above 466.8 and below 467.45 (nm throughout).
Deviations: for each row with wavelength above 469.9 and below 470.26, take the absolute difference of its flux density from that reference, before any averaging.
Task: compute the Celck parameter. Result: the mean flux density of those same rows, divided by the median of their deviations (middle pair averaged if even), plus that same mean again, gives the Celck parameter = 77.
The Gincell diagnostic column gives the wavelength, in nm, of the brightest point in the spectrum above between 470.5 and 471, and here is 470.638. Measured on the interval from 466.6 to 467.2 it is 466.645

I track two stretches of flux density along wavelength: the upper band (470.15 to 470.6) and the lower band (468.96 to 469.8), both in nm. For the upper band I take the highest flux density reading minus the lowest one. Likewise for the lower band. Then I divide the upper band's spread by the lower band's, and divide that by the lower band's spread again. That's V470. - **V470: 0.15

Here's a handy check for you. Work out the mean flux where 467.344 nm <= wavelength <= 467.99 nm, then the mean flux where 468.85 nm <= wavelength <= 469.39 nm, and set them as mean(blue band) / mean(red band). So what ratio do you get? 0.99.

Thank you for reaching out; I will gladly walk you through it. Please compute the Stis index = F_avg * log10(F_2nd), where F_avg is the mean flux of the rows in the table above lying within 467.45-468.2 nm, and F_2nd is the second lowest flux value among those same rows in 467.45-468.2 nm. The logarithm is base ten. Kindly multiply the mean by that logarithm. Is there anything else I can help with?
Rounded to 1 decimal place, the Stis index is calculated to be 38.2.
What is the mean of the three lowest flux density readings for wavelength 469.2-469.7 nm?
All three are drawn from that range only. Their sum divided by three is 27.9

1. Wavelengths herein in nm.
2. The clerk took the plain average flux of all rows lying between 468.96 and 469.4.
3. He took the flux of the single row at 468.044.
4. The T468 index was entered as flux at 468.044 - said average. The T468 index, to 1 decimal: -1.8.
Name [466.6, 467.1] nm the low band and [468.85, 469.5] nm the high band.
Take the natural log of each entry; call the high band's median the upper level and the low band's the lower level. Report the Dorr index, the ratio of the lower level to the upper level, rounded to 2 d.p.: 1.01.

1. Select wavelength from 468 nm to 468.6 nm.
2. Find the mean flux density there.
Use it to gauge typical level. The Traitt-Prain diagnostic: 27.1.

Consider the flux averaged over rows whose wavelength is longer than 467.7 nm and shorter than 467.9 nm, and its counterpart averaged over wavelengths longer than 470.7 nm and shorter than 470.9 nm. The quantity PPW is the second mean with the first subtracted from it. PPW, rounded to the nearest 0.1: -1.1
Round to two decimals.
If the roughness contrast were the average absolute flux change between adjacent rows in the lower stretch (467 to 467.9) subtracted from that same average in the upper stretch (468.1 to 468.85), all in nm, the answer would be -0.24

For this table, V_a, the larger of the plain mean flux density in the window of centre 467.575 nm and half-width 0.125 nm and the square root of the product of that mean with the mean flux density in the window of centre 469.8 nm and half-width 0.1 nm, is 28.8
